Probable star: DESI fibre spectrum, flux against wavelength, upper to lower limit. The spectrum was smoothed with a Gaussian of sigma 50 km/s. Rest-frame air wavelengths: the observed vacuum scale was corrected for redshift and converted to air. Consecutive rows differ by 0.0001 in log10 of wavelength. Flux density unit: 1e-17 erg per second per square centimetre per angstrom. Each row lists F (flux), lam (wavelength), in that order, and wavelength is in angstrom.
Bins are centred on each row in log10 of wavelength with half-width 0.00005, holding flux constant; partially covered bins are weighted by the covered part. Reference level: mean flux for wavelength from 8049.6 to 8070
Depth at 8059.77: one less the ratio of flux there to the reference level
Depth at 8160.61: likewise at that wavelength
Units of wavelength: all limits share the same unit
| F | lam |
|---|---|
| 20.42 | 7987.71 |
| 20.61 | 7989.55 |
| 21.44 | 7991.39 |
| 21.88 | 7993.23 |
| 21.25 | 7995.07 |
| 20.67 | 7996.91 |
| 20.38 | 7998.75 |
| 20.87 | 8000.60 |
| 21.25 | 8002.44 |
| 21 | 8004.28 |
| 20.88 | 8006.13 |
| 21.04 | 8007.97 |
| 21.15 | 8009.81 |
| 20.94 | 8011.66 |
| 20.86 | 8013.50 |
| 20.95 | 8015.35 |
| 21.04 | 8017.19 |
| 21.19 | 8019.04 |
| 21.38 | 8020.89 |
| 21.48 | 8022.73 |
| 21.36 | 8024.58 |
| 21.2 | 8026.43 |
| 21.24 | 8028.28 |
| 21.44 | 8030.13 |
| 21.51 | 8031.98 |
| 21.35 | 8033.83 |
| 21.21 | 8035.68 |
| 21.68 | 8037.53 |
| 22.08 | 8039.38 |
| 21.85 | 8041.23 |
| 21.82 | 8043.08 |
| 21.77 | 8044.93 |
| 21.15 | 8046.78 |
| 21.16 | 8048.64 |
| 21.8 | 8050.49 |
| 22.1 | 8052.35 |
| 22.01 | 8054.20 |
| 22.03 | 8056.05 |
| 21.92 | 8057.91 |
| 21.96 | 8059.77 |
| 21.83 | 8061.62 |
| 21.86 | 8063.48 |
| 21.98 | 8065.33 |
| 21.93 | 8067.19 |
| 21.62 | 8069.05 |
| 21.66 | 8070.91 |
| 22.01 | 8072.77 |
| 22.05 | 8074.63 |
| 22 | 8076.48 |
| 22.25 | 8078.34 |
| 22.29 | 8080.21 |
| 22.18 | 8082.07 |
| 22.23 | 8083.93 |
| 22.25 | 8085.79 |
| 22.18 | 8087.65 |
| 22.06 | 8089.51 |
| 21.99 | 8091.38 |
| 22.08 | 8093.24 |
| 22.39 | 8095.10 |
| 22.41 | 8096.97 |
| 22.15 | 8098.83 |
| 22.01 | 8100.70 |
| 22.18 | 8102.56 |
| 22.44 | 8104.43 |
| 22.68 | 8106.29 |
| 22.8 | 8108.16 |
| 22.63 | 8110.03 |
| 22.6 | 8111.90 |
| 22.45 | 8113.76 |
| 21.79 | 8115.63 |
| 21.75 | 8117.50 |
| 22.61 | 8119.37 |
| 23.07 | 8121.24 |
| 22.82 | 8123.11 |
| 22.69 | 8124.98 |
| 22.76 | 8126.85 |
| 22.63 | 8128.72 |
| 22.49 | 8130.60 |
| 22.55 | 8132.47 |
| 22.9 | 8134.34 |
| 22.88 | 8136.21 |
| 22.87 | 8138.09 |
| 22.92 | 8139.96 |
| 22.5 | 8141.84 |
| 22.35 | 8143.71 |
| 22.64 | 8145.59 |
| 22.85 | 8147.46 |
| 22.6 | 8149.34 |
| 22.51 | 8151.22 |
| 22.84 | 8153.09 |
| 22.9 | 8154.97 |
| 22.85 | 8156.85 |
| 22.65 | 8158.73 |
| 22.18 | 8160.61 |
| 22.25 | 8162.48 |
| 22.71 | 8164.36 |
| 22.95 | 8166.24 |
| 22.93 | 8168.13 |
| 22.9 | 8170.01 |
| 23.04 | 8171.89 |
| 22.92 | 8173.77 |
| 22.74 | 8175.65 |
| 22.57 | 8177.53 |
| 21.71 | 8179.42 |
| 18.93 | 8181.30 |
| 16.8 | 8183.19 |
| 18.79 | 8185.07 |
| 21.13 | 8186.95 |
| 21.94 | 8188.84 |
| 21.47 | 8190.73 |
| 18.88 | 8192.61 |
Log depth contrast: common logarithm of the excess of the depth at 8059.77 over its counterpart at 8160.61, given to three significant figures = -2.00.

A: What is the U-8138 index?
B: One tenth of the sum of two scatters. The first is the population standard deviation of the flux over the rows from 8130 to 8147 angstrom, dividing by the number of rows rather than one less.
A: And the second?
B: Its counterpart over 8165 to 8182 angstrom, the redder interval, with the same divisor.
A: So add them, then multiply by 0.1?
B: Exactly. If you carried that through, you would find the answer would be 0.15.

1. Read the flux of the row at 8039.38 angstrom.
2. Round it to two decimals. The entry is 22.08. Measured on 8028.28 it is 21.24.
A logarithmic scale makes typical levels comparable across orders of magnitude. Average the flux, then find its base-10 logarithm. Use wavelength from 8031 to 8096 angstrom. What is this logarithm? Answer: 1.34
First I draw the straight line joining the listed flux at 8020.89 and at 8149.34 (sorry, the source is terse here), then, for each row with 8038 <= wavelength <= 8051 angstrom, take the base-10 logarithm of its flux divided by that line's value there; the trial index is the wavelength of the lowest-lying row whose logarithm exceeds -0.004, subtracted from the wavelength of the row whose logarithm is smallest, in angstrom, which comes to 9.3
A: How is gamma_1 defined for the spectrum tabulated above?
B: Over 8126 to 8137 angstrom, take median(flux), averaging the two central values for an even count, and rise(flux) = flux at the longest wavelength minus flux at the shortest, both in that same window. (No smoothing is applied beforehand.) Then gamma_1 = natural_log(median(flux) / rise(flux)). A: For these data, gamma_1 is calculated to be 5.2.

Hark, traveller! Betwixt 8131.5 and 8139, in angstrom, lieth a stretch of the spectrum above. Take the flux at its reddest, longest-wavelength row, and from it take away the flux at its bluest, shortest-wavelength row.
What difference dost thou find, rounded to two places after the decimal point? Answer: 0.32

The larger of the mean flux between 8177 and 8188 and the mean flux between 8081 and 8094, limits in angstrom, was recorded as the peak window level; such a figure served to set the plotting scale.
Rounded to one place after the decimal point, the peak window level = 22.1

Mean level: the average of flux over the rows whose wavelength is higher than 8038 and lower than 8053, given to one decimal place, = 21.7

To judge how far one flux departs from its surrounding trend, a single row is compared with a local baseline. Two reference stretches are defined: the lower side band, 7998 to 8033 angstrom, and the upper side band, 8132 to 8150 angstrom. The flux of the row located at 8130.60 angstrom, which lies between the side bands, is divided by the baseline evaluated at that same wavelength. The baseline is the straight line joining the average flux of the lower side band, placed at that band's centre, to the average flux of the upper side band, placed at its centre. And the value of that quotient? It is 1.00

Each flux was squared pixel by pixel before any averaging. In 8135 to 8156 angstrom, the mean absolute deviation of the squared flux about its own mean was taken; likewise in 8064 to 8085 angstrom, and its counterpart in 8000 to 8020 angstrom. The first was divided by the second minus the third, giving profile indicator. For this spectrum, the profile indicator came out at 3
